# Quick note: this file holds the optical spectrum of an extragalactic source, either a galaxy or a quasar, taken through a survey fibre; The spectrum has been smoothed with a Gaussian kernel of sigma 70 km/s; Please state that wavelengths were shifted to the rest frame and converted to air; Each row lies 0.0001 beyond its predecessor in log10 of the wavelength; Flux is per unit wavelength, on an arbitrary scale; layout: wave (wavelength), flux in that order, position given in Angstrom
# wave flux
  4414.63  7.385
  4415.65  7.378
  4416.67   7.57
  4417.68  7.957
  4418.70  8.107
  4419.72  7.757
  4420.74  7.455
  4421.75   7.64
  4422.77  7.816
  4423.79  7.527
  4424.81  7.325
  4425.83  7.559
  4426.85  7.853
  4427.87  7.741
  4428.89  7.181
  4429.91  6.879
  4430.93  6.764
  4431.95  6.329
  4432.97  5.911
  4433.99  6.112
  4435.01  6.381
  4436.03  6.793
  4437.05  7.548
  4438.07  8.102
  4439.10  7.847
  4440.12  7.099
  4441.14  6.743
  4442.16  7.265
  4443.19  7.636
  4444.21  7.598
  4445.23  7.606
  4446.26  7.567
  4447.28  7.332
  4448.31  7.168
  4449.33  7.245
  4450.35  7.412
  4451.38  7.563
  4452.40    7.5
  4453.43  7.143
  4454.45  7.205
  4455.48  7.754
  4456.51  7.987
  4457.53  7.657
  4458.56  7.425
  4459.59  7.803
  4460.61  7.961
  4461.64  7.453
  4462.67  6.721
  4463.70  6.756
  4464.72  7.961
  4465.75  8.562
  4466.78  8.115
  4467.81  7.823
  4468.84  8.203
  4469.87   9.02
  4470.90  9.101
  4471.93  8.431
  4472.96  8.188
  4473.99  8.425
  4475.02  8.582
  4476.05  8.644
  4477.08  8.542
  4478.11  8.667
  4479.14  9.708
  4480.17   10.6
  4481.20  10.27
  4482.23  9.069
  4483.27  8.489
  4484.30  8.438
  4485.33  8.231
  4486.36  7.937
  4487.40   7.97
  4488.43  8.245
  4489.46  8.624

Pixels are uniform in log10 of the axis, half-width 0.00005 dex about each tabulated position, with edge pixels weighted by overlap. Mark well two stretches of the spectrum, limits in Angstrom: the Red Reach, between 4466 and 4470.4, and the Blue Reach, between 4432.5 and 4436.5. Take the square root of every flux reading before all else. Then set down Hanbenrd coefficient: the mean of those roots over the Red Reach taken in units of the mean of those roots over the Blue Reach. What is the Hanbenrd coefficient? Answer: 1.15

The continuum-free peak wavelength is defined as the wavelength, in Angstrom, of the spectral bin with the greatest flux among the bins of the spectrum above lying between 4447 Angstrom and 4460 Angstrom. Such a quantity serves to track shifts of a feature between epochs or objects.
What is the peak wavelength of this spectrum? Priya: 4456.51 Angstrom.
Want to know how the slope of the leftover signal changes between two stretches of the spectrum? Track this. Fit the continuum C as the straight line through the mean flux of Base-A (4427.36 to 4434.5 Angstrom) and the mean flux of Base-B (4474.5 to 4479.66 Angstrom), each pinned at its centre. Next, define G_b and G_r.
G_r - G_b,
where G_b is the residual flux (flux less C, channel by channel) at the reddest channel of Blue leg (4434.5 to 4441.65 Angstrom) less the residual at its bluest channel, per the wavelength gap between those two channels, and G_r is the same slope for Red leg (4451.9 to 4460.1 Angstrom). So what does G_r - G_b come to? -0.02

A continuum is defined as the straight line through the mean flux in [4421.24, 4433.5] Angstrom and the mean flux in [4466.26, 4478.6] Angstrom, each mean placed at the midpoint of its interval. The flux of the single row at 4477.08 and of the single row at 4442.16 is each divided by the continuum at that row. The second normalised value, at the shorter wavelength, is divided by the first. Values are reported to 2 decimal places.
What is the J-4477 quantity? 0.96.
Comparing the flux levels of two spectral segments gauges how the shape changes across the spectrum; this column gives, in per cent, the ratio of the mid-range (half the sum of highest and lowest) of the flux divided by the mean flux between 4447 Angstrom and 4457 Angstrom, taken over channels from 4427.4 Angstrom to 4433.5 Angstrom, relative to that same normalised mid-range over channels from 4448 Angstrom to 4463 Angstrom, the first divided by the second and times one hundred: 93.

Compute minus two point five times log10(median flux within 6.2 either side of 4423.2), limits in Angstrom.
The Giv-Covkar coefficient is -2.21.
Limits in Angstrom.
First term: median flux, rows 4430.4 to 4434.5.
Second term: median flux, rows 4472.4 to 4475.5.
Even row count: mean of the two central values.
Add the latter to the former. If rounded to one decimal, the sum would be 14.6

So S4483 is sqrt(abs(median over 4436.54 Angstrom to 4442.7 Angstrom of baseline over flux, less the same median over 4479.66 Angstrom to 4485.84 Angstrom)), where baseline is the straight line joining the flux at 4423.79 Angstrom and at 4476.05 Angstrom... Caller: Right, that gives 0.25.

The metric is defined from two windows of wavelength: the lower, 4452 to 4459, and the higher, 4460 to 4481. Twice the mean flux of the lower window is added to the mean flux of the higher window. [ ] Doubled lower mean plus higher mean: 23.4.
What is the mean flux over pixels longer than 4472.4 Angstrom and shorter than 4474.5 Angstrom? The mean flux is 8.31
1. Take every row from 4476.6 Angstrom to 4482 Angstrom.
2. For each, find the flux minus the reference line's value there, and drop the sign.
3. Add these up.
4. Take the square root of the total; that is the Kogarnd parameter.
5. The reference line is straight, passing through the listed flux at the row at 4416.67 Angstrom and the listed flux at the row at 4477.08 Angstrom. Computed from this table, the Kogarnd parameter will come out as 2.2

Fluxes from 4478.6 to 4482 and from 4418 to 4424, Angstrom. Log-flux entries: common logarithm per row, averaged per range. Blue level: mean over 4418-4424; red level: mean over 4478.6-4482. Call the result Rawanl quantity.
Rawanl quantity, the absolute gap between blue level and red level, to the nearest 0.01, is 0.12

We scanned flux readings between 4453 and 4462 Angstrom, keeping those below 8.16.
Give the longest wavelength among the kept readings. 4461.64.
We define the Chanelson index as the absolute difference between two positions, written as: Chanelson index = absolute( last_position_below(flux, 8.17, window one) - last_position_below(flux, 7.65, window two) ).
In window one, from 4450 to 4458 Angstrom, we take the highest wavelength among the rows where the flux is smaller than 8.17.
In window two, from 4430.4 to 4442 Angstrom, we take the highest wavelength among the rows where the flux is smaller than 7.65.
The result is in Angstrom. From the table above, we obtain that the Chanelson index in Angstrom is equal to 16.4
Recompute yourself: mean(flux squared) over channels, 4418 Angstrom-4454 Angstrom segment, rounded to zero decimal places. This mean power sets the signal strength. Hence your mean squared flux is 54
